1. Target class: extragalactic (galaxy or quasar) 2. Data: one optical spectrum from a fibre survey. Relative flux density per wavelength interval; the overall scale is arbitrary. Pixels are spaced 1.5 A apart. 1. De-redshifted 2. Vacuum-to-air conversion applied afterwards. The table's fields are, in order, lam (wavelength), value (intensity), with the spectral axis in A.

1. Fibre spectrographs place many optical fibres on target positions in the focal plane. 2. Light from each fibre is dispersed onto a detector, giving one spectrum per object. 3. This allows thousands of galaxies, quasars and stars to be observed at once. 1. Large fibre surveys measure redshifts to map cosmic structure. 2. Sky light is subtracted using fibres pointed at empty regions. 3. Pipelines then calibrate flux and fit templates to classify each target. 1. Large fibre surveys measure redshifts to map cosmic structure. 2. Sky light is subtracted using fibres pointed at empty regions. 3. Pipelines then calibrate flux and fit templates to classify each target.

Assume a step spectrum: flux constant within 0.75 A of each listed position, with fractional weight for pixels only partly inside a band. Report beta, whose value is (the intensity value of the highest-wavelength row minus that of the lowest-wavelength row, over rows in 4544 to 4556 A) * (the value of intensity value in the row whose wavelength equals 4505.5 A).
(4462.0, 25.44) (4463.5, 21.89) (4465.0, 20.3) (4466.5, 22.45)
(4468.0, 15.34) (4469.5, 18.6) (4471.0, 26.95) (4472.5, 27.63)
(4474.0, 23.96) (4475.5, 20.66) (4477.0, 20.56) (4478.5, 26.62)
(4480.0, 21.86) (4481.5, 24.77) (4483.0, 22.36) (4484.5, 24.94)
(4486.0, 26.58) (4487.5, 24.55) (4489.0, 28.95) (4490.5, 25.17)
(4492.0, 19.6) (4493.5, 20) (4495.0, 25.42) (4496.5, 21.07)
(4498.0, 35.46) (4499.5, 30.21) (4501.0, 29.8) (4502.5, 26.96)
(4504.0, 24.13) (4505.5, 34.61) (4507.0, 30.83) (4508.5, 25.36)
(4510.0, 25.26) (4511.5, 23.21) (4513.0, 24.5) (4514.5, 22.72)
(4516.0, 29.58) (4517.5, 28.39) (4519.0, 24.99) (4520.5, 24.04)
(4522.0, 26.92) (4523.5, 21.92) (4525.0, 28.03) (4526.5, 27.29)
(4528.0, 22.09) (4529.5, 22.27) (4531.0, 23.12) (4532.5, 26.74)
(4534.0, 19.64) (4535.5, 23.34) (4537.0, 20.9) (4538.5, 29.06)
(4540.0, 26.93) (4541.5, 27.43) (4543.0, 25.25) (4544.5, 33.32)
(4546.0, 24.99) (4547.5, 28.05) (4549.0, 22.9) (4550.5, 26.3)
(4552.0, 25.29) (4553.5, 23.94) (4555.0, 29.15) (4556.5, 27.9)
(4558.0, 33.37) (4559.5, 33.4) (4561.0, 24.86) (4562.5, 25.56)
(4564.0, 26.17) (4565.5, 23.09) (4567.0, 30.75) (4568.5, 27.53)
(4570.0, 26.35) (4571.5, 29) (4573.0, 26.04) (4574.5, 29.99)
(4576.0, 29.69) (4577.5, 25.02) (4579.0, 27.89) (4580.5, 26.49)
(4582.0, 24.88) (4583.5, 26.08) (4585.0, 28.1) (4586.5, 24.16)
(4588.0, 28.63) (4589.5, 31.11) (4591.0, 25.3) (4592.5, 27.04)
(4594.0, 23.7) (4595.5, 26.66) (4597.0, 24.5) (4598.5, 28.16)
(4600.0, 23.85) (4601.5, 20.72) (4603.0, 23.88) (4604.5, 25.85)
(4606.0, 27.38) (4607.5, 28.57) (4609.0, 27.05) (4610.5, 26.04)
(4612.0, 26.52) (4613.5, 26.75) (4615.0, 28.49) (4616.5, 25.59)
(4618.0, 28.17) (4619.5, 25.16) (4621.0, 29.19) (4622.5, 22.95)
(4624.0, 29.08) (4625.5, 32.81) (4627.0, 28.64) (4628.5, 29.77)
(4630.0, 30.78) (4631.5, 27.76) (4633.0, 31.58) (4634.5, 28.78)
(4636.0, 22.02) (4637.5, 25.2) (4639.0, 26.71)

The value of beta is -144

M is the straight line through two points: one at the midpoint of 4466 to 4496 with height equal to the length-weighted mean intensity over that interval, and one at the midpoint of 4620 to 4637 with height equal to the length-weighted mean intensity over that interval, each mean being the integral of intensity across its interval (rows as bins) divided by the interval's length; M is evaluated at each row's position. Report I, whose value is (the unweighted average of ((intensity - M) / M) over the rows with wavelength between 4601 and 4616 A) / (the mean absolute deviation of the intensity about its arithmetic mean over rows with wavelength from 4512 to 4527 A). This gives -0.03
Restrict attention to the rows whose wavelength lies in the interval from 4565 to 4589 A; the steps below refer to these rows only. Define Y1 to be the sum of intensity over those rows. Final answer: 434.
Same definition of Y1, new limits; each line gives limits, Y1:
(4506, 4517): 181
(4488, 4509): 378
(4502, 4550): 825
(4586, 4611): 443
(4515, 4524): 156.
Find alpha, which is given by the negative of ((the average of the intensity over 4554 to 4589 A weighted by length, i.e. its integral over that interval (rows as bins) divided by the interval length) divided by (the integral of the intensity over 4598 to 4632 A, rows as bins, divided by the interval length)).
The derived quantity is -1.018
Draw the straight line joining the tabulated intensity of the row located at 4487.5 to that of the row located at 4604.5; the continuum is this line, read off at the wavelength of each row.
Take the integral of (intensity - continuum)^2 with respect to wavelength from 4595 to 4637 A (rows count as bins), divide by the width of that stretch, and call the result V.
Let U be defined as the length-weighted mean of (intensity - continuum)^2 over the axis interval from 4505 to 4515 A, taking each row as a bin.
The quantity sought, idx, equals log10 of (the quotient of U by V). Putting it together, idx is 0.3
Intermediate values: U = 19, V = 8.5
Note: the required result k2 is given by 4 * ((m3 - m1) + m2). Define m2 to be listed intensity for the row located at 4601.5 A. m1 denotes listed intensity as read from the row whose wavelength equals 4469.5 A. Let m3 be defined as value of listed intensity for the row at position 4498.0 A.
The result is 150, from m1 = 18.6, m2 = 20.72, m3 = 35.46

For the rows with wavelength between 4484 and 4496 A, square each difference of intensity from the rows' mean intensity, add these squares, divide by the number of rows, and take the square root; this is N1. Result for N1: 3.0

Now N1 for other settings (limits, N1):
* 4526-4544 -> 2.9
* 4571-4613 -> 2.2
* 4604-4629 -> 2.2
